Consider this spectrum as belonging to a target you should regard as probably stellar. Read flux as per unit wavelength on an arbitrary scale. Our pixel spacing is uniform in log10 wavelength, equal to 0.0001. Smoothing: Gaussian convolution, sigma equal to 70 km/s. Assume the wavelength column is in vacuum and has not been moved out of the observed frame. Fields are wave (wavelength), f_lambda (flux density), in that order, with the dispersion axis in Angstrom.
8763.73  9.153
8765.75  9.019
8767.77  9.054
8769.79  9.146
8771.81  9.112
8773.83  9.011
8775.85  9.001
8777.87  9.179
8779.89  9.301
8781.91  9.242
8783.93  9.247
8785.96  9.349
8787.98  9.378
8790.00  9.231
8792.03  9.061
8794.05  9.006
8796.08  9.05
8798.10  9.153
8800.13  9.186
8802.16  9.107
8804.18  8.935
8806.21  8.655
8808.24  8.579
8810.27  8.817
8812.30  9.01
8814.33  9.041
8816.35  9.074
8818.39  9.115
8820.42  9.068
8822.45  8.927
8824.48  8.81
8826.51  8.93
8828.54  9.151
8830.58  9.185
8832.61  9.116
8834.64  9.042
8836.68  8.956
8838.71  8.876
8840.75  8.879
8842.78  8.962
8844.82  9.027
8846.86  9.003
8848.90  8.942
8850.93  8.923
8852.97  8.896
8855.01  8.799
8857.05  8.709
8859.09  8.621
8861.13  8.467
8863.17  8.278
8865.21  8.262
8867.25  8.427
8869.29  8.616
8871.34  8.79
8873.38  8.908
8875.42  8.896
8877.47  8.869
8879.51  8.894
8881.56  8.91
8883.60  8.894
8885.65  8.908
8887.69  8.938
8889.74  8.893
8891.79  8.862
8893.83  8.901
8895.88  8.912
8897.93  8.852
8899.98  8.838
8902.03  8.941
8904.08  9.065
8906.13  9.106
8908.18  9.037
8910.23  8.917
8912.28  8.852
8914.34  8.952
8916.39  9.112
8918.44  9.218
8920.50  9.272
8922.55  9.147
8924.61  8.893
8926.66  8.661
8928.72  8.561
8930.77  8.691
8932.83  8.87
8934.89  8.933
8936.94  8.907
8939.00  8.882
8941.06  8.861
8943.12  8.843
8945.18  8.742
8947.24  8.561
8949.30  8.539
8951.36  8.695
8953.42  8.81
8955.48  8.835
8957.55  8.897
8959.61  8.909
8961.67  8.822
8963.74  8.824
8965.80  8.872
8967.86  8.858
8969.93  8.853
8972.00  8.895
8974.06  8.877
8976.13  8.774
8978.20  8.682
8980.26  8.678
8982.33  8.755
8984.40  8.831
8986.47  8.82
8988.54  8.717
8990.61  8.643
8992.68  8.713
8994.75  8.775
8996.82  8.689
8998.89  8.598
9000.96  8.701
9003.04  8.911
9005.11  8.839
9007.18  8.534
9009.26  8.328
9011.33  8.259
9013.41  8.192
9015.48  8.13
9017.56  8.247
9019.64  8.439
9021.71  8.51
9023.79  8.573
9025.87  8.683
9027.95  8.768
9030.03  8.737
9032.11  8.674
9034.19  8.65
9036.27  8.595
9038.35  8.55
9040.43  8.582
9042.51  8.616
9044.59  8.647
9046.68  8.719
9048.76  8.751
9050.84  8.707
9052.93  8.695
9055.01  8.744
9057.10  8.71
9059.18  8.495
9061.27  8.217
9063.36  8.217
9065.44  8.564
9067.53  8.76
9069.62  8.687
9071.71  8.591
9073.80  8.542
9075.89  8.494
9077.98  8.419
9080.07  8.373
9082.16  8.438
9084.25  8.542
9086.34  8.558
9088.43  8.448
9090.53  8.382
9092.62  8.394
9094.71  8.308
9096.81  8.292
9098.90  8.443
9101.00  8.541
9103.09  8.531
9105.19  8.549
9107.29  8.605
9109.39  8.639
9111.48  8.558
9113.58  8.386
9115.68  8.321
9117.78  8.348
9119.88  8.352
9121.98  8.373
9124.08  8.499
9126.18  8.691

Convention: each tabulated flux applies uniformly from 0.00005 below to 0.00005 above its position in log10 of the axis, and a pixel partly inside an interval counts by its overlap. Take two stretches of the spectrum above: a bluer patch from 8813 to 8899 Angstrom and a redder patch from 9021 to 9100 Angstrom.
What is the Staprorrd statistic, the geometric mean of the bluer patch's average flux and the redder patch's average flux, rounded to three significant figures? 8.71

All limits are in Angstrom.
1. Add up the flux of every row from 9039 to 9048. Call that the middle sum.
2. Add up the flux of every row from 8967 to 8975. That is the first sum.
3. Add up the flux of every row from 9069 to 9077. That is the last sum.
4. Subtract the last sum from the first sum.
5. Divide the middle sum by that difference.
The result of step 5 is 30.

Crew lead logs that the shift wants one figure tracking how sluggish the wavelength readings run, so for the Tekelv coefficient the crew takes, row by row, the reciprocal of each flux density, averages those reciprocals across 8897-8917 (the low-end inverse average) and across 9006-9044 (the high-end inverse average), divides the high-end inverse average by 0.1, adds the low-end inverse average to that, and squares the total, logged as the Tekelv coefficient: 1.66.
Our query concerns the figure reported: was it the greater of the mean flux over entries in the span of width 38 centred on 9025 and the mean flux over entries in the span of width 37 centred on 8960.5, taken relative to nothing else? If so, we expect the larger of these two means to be 8.79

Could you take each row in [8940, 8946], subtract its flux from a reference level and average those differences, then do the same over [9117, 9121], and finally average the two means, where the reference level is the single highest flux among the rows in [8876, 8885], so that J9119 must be 0.33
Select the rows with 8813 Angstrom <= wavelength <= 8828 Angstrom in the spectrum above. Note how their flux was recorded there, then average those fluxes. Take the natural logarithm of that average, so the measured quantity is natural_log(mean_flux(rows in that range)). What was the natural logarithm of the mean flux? 2.20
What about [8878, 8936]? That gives 2.19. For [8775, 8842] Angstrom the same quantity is 2.20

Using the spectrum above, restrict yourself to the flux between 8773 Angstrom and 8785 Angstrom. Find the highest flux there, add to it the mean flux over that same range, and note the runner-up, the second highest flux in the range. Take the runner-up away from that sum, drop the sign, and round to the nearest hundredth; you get 9.22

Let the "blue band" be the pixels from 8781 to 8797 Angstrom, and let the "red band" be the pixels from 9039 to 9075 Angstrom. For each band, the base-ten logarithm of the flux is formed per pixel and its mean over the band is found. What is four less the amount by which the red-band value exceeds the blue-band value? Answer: 4.03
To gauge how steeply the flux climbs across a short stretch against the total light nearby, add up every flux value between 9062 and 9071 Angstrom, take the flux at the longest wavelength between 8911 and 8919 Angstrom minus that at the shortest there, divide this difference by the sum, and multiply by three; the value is 0.032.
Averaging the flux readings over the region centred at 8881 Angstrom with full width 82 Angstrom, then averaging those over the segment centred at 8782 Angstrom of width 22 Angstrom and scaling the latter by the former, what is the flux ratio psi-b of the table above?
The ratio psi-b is 1.037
